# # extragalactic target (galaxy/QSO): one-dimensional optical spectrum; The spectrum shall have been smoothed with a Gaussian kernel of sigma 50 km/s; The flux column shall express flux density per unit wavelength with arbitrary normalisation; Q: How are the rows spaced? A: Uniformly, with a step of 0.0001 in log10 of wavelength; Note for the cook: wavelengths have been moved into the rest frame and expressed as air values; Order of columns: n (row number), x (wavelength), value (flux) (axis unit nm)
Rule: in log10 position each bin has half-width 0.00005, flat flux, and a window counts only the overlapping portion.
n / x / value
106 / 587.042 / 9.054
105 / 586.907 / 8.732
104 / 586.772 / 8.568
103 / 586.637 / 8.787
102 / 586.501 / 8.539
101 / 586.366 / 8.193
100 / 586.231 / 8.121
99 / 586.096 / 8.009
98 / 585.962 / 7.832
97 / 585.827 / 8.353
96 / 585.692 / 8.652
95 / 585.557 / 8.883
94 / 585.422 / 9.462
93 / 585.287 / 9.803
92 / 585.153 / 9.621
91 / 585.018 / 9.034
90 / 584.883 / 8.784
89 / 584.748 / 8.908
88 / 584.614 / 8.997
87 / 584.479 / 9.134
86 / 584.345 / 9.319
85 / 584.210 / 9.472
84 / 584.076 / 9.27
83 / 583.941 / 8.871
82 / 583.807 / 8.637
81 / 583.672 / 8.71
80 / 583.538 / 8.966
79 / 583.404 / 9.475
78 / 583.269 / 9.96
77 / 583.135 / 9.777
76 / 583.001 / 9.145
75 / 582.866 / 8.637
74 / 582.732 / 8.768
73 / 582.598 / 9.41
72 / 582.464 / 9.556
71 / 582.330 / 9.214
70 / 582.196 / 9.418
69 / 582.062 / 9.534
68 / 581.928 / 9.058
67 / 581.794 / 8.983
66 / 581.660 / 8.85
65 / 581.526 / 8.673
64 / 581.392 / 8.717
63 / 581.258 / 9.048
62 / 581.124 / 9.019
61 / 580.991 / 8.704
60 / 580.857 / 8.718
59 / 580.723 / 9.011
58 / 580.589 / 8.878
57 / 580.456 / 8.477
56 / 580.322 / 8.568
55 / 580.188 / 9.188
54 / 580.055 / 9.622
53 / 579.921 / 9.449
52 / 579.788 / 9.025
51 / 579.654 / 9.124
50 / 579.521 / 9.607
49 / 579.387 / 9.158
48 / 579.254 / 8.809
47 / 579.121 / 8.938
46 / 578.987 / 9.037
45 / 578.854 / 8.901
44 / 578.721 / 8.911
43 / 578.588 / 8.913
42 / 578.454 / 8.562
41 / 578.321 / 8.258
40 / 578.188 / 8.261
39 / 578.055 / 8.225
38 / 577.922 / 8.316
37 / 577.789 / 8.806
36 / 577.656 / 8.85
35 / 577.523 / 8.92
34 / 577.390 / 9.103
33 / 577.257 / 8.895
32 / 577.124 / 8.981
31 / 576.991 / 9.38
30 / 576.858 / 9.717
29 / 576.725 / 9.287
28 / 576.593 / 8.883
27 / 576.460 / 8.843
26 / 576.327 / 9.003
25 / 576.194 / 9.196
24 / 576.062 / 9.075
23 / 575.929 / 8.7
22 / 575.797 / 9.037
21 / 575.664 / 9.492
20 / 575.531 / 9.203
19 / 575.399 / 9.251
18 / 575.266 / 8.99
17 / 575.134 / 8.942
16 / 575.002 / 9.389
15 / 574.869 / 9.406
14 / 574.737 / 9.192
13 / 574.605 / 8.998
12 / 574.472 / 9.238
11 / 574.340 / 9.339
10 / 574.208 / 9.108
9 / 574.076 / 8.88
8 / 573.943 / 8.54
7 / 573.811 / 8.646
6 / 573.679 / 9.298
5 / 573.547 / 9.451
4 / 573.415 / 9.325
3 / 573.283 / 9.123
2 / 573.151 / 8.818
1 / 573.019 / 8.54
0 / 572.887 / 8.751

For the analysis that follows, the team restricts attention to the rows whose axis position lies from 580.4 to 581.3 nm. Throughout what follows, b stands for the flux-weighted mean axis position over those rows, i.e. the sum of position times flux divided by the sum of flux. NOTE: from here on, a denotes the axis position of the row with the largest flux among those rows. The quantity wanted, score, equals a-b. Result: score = 0.40 nm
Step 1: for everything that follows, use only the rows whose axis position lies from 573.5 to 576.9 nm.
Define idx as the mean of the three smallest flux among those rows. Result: 8.63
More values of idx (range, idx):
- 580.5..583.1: 8.67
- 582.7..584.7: 8.66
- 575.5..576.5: 8.85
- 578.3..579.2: 8.57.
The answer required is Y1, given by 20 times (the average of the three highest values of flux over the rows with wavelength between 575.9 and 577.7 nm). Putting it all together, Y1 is 189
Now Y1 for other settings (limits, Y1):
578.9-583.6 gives 196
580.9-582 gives 181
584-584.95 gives 187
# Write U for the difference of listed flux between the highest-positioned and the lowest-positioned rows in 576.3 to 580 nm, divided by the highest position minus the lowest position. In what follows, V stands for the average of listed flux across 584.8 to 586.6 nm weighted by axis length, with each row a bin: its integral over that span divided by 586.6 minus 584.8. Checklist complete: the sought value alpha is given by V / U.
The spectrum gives 70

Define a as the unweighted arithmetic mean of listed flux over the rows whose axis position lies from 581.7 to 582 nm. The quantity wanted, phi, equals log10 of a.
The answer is 0.955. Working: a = 9.0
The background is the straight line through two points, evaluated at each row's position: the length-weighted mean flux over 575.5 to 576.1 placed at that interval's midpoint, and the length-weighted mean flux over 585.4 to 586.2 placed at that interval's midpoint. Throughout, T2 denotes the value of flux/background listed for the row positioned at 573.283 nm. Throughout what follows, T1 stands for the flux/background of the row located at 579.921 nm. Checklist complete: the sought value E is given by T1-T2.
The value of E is 0.08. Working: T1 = 1.07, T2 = 0.99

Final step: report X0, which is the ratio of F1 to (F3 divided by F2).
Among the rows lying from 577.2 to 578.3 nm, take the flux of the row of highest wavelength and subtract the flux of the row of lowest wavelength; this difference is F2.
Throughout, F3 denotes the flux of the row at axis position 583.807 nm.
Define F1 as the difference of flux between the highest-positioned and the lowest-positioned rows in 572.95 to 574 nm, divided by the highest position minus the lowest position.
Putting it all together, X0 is 0.000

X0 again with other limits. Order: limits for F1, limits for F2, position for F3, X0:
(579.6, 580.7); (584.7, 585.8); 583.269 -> 0.007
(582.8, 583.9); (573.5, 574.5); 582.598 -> 0.000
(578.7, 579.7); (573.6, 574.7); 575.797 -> -0.008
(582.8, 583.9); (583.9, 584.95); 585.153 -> 0.000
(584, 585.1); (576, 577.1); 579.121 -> -0.009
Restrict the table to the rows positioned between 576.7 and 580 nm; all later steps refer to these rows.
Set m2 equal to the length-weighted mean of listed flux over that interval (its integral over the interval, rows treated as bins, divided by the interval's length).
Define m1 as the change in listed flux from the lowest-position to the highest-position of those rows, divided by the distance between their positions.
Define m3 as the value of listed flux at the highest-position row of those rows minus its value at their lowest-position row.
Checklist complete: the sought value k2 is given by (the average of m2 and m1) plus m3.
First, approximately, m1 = 0.05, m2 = 8.93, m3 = 0.2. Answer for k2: 4.7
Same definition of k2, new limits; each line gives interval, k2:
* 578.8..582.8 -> 4.4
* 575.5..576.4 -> 4.2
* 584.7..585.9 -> 3.7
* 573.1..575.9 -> 4.8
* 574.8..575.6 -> 4.2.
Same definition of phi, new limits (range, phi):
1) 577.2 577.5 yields 0.954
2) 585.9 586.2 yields 0.899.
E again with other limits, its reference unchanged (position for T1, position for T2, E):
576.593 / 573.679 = -0.03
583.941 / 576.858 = -0.04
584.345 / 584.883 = 0.06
